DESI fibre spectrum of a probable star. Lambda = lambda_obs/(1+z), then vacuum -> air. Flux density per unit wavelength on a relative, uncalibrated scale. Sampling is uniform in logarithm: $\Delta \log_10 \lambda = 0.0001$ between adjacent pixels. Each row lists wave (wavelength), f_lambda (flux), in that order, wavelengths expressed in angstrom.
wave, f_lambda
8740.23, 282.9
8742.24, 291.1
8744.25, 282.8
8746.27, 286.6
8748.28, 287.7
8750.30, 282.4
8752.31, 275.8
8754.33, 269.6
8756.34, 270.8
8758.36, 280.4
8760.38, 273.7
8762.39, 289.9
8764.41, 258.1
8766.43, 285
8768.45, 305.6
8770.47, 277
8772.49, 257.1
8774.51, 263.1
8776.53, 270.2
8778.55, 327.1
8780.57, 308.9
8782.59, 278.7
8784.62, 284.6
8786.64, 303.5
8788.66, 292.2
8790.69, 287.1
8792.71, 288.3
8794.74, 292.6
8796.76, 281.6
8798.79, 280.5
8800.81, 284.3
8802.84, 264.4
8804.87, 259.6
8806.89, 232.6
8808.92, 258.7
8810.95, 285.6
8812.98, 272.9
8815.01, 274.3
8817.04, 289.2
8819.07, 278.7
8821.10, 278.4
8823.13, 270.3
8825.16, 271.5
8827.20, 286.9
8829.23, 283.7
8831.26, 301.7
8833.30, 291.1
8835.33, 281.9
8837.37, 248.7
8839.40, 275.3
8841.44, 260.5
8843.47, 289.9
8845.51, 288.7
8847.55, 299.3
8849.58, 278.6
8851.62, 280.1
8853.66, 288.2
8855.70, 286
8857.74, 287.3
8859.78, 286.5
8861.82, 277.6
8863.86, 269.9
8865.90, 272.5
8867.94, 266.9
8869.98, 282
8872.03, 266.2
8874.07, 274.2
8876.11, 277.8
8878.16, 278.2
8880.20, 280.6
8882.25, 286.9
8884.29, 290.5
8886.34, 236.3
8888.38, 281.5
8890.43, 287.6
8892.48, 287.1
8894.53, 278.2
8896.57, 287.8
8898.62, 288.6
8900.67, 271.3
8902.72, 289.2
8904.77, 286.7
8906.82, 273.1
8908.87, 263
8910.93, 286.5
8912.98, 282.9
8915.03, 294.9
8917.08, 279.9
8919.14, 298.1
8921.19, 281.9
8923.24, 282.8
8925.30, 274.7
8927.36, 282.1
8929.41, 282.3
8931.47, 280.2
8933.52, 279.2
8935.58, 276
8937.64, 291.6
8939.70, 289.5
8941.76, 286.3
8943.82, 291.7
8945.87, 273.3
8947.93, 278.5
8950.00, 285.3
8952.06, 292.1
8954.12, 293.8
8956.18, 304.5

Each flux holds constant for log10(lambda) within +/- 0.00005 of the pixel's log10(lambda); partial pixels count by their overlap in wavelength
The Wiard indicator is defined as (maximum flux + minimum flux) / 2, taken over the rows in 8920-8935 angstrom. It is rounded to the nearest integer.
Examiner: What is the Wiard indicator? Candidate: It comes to 279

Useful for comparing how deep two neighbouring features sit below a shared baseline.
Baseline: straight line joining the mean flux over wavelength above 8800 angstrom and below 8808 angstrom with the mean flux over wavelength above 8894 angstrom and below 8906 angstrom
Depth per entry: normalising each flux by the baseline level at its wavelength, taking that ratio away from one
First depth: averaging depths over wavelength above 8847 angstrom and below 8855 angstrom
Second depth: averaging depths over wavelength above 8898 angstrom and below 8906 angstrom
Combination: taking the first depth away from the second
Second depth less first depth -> 0.056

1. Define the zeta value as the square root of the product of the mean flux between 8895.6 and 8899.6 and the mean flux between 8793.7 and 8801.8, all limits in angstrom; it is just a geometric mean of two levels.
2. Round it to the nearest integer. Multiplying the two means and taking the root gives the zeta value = 286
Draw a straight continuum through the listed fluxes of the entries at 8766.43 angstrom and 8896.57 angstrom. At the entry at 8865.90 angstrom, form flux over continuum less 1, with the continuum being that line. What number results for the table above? -0.05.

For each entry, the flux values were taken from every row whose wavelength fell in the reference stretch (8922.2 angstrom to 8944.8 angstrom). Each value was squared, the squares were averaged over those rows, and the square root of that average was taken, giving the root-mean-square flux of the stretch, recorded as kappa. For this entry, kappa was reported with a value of 283.4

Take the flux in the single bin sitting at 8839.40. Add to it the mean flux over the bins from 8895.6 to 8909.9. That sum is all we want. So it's 555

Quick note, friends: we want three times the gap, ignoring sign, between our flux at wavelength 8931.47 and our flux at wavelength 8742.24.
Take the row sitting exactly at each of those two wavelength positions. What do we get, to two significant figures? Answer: 33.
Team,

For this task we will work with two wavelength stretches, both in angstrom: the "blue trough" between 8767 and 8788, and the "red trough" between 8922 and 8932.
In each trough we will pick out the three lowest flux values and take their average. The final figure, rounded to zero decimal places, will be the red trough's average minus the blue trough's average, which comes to 16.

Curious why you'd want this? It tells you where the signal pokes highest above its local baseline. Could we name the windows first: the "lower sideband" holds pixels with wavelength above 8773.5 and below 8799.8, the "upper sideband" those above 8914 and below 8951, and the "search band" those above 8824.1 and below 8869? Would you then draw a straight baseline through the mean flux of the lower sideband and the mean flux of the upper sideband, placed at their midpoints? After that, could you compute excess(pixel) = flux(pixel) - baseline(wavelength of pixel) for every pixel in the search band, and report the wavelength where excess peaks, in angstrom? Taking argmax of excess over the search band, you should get 8831.26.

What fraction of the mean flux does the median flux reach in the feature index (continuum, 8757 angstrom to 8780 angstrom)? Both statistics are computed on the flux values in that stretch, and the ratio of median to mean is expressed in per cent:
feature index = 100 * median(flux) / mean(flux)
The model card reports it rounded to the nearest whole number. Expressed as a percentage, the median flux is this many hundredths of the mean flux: 99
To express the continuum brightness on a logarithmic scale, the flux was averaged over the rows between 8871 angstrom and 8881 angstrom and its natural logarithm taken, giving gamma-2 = 5.62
